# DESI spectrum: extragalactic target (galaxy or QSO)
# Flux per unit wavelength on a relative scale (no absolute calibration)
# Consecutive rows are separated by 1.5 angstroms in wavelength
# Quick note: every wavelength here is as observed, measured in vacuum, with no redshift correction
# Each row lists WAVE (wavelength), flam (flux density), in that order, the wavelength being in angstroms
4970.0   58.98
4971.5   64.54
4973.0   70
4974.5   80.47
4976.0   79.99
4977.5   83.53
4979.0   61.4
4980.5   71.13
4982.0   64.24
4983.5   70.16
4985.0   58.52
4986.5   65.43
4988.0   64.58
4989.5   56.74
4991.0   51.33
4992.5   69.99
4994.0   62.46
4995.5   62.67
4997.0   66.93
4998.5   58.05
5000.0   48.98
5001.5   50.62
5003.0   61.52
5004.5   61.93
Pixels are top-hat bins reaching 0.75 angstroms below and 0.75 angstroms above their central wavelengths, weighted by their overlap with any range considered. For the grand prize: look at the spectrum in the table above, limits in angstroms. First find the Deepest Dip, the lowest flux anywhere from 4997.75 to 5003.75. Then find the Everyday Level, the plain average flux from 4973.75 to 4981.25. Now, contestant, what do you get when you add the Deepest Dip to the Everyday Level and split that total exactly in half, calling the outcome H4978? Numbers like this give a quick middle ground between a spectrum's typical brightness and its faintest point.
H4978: 62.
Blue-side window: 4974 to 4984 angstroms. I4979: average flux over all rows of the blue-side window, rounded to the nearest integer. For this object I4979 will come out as 73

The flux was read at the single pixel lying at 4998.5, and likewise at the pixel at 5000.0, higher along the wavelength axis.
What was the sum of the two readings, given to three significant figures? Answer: 107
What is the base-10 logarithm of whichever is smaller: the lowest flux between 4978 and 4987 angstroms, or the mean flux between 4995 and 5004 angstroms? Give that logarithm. 1.76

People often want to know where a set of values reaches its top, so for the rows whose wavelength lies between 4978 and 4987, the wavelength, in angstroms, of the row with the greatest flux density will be 4980.5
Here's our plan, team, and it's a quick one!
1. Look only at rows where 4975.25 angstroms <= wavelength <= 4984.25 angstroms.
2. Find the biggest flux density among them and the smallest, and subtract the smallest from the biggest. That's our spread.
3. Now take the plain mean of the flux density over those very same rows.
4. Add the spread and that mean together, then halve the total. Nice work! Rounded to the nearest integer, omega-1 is 47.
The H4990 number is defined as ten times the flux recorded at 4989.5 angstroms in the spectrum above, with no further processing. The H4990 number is 567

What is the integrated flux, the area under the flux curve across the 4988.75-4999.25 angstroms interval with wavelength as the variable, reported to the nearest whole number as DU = 642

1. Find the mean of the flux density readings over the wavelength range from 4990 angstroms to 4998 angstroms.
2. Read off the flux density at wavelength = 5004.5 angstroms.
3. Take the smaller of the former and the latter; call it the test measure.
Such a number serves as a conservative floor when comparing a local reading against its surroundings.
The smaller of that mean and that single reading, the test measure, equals 62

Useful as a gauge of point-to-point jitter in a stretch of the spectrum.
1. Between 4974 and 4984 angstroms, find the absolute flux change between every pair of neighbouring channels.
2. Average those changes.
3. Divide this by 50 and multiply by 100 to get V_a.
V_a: 16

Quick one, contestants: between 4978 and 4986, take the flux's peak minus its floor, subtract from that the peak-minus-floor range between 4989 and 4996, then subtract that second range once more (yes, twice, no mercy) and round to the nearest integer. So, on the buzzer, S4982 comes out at -25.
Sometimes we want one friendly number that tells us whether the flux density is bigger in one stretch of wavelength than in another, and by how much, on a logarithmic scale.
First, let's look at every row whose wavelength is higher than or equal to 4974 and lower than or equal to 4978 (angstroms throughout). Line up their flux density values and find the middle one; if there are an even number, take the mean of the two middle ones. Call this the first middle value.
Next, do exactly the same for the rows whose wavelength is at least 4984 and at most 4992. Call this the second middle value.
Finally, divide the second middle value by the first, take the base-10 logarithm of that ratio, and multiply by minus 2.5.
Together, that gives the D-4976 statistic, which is 0.35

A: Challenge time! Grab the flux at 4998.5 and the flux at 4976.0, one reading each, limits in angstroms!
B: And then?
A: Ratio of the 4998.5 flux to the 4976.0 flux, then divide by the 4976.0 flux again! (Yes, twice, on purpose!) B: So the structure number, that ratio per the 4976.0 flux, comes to 0.0091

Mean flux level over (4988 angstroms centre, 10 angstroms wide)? 62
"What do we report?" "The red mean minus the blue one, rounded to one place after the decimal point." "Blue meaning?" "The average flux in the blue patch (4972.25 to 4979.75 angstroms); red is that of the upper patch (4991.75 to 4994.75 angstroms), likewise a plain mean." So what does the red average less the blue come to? -8.9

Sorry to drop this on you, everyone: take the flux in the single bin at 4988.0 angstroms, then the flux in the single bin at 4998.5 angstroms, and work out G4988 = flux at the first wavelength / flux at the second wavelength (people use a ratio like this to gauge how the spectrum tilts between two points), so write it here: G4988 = 1.1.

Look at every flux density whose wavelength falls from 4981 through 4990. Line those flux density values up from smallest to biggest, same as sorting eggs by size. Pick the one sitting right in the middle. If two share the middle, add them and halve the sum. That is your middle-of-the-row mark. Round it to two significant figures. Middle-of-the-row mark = 64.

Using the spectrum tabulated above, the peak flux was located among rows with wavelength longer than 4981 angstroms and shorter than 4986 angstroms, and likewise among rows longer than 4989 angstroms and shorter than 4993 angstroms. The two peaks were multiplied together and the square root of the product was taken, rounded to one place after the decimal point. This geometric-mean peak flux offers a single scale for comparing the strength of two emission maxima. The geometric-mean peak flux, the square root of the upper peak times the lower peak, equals 70.1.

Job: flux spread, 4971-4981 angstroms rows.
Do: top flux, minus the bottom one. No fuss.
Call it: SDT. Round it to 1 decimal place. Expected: 22.1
